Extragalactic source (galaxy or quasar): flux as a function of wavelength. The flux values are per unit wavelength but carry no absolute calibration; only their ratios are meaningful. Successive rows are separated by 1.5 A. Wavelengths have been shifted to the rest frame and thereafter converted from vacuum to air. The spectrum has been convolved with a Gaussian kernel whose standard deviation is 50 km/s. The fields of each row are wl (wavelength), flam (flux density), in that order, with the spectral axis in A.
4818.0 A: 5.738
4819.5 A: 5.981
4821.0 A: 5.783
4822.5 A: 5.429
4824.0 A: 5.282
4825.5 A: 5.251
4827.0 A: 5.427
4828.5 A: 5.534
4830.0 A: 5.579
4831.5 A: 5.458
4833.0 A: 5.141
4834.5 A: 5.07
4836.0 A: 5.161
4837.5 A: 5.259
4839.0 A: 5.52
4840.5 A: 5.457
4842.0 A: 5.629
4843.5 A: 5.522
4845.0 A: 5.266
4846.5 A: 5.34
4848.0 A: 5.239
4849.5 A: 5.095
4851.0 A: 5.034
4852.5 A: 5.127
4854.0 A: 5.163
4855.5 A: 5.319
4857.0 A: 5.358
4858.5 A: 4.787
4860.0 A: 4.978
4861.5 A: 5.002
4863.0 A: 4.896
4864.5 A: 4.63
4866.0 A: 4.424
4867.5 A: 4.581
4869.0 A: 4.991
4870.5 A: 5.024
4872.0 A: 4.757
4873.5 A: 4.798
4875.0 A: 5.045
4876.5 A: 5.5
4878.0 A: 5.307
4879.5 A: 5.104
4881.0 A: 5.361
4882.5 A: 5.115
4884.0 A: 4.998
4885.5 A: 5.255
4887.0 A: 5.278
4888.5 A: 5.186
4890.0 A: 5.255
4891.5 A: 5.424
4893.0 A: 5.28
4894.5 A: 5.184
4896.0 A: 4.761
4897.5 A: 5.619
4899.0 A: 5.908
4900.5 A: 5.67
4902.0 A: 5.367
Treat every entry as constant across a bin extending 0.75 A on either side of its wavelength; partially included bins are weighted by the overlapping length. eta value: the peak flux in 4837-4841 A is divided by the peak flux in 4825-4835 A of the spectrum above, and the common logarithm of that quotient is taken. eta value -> -0.005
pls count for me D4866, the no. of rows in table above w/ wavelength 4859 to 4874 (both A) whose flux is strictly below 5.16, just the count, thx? 10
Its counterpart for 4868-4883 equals 7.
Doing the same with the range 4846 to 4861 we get 5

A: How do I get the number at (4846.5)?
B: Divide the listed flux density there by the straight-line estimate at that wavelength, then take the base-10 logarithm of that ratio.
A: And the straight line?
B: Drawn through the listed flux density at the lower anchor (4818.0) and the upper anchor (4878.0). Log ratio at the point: -0.015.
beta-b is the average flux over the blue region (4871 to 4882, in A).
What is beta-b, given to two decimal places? 5.12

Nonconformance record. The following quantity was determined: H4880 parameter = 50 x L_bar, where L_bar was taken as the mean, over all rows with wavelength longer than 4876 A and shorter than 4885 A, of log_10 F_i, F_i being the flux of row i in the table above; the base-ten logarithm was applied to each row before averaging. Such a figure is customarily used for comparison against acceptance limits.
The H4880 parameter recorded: 35.9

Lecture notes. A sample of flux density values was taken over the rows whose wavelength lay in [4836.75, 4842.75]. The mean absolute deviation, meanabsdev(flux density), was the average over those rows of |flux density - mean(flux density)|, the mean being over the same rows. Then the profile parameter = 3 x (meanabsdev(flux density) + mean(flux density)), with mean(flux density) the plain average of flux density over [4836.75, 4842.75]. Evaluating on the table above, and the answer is 16.7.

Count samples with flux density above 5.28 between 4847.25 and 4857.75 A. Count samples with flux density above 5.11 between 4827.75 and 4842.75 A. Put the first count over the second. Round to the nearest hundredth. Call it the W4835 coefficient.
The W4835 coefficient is 0.22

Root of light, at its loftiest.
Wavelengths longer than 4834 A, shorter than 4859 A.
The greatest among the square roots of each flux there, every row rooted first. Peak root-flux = 2.37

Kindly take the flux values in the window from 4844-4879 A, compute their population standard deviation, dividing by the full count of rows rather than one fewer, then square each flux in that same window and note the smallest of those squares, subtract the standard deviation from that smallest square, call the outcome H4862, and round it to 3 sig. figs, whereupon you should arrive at 19.3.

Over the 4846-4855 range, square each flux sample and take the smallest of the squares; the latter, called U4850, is 25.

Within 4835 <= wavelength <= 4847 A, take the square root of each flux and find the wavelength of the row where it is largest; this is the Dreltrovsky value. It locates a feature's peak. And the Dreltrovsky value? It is 4842.0 A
